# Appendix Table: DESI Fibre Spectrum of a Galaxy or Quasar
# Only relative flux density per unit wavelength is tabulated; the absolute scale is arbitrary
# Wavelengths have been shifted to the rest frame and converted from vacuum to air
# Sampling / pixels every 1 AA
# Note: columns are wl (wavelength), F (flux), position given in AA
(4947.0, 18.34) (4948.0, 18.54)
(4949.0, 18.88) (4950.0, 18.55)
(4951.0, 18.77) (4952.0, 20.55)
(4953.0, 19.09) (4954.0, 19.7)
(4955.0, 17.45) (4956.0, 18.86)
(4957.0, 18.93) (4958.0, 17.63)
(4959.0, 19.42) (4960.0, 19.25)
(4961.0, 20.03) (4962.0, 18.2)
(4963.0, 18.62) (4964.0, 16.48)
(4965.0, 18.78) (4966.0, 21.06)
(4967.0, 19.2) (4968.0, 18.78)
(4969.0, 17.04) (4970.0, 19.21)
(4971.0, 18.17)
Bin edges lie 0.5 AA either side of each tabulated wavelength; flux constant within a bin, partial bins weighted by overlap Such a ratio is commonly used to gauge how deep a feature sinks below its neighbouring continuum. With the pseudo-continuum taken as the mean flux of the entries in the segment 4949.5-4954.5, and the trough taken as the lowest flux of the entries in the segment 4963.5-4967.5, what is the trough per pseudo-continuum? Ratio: 0.85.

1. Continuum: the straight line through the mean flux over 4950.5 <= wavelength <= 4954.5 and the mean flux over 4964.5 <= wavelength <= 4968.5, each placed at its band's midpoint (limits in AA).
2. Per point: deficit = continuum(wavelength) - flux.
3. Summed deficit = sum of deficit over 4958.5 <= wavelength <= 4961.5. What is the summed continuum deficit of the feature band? -0.2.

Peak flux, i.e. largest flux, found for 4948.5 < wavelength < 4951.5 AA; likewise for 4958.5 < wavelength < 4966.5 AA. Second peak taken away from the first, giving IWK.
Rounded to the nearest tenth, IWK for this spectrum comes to -2.2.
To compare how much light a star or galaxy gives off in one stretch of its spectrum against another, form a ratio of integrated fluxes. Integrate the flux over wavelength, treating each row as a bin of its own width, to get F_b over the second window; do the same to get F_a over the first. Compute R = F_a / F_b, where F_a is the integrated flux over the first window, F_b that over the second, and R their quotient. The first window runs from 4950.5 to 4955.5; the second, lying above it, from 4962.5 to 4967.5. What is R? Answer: 1.0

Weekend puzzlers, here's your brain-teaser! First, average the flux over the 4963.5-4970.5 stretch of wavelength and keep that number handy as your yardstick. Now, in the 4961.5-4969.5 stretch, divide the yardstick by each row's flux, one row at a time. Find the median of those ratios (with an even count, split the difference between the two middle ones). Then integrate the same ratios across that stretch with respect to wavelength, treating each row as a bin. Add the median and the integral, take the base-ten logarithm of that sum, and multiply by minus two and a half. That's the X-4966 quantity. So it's -2.40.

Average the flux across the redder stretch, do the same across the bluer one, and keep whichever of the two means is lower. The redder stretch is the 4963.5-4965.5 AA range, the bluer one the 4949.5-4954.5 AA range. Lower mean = 17.6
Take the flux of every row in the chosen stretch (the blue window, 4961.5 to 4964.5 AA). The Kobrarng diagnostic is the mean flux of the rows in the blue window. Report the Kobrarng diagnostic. 17.8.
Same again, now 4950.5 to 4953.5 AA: 19.5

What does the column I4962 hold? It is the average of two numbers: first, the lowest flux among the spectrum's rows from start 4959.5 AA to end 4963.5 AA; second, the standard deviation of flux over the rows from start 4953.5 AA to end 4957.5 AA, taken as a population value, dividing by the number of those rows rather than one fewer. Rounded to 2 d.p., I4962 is 9.51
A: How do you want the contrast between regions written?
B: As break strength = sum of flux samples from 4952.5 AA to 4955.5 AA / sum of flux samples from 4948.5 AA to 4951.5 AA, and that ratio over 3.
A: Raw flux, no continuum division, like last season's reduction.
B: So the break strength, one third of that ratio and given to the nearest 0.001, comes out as 0.334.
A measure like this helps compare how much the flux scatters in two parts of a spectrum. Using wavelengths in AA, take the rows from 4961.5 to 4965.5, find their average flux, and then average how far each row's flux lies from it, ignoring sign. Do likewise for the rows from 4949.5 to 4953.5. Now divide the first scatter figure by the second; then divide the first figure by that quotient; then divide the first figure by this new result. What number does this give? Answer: 1.18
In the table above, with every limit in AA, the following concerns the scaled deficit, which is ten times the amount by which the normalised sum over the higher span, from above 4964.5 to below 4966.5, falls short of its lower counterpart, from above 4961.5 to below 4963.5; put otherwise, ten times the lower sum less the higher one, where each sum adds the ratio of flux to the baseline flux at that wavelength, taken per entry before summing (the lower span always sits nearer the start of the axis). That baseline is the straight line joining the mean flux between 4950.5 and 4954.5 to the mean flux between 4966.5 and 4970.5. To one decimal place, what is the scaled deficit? -1.8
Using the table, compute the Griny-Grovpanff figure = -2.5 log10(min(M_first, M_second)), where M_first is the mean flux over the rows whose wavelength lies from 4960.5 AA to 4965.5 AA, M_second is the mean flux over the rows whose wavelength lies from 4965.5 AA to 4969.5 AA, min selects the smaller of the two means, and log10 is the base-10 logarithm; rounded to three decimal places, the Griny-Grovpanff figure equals -3.163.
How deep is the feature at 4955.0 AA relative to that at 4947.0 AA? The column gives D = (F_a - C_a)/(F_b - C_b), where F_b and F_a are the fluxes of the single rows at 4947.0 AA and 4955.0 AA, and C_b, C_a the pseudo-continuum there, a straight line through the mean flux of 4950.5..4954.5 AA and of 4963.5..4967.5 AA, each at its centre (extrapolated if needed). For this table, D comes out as 1.3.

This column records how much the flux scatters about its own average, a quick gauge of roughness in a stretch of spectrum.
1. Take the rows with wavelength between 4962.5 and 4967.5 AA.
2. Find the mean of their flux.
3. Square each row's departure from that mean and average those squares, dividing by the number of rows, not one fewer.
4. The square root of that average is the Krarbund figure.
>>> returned 1.5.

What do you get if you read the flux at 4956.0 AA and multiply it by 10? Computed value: 189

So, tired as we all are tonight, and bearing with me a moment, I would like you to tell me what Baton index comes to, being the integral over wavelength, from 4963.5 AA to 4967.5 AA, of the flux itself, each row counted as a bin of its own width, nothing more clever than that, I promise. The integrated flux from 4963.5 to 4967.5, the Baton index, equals 75.5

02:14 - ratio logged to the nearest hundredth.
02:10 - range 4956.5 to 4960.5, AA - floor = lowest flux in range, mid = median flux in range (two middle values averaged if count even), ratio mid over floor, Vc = 1.08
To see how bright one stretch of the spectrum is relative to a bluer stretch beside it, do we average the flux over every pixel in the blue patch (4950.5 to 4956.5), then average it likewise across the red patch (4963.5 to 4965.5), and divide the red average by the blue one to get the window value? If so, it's 0.92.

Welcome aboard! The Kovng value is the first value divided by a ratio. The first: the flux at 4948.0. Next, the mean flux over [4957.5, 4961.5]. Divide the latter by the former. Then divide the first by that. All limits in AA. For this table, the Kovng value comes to 18.0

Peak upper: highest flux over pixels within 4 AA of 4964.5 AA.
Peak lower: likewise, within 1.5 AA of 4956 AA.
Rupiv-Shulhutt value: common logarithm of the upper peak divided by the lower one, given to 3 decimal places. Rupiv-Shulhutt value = 0.046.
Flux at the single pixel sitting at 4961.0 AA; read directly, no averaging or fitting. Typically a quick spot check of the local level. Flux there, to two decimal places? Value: 20.03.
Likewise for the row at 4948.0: 18.54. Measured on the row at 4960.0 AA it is 19.25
